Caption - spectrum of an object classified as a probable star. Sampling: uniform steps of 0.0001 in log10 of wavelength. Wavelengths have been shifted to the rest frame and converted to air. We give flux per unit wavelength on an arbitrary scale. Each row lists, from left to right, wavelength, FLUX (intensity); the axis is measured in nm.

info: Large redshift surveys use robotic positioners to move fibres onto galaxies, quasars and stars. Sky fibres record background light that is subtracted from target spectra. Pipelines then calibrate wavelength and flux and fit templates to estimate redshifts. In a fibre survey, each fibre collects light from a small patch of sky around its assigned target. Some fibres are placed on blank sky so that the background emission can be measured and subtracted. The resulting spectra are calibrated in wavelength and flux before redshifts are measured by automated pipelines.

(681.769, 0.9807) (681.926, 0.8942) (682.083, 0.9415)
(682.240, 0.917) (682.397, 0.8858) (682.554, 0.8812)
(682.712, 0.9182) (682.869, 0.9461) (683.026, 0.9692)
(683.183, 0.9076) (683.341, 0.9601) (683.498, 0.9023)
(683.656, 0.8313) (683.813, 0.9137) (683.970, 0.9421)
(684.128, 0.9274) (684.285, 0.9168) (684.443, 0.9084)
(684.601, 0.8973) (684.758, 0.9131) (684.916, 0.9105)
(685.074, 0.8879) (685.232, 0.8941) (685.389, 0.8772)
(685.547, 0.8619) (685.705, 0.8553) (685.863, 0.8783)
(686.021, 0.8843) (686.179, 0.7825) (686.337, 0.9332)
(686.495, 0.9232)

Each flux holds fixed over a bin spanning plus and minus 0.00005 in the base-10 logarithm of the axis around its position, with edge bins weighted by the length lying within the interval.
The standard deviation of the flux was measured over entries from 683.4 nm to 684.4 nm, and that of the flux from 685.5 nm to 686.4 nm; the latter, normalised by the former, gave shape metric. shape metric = 1.3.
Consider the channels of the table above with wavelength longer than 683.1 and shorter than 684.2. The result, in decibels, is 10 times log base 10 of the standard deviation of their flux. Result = -14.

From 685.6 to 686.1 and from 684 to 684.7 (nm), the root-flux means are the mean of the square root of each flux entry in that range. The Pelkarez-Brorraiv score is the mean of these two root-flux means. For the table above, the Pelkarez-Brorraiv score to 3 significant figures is 0.945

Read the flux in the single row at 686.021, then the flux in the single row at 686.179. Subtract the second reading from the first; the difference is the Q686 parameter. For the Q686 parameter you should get 0.10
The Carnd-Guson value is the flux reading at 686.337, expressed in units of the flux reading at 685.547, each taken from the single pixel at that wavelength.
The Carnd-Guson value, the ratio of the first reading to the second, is 1.08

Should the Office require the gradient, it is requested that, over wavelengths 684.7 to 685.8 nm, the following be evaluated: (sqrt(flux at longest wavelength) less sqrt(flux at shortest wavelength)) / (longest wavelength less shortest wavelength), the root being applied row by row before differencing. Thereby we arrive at -0.03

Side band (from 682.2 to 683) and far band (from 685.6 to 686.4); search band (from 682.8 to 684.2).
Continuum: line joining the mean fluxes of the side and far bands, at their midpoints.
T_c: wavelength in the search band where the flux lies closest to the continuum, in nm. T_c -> 683.498 nm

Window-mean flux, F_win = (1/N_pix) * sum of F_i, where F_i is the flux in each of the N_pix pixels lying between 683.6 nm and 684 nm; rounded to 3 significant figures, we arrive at 0.896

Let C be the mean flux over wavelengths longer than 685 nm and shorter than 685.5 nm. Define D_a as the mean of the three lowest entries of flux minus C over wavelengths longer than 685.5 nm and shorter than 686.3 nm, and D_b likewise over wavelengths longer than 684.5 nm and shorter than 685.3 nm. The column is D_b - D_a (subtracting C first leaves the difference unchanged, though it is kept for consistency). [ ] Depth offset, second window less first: 0.060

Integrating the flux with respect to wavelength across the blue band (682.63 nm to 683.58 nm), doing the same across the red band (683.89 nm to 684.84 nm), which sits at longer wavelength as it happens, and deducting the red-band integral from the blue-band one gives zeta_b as 0.014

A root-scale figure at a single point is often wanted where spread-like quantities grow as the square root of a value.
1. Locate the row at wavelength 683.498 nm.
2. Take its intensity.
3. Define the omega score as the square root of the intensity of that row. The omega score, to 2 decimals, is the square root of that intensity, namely 0.95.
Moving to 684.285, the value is 0.96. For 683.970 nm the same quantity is 0.97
